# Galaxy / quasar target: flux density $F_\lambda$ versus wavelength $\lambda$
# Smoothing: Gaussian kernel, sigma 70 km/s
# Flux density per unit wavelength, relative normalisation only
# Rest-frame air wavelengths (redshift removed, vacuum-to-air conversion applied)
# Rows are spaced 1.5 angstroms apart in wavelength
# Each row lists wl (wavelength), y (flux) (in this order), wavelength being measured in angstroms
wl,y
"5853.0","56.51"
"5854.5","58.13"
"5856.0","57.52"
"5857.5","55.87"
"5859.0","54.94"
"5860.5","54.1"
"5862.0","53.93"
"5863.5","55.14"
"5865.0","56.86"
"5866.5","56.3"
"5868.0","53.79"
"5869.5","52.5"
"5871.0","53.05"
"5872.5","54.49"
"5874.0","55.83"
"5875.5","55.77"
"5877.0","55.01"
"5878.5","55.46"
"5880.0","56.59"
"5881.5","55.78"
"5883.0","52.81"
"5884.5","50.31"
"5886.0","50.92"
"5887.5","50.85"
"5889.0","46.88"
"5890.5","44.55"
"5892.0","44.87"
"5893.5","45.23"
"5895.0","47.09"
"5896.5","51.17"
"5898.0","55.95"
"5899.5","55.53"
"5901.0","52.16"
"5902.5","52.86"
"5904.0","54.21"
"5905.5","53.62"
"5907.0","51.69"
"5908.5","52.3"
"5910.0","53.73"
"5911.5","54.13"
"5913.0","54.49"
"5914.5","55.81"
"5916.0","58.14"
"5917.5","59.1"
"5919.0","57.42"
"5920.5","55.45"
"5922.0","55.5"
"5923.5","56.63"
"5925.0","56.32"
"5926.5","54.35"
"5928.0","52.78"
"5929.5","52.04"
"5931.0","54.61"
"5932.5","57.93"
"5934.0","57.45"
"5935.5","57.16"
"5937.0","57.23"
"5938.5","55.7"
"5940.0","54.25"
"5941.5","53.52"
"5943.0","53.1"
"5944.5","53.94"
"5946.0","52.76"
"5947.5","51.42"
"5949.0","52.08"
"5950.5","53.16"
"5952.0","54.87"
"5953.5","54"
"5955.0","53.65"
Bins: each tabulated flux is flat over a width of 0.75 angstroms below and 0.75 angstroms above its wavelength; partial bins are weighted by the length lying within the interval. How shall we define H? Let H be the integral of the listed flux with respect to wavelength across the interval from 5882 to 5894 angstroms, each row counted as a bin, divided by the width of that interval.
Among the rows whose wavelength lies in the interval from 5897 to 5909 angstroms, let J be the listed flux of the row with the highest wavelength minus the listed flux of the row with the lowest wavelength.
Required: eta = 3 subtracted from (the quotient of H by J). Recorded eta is -16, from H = 48.5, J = -4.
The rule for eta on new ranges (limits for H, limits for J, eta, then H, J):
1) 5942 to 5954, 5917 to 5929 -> -11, 53.2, -6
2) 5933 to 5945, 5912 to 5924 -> 23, 55.4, 2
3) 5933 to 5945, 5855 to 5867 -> -48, 55.4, -1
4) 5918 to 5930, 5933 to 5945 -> -19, 55.2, -4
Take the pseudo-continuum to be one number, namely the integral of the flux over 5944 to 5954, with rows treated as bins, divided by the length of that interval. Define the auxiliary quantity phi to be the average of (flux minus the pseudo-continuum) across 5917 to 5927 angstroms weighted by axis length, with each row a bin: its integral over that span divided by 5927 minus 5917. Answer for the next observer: 3.2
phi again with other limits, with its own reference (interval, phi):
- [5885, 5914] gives -1.9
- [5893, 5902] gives -1.7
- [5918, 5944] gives 2.3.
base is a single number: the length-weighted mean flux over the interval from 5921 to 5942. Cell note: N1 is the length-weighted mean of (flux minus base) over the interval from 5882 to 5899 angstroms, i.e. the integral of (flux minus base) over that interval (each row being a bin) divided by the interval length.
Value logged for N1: -6.1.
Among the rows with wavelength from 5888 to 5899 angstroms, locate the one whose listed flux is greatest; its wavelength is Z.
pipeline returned 5898.0 angstroms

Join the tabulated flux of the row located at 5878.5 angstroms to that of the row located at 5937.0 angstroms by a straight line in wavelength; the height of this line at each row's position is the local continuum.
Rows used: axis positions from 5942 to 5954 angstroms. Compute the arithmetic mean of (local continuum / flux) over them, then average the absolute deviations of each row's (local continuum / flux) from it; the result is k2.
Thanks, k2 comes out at 0.017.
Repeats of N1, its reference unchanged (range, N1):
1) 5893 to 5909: -3.3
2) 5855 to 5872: -0.5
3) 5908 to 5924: 0.3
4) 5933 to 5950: -1.0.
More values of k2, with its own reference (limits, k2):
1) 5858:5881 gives 0.018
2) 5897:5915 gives 0.022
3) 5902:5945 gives 0.031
